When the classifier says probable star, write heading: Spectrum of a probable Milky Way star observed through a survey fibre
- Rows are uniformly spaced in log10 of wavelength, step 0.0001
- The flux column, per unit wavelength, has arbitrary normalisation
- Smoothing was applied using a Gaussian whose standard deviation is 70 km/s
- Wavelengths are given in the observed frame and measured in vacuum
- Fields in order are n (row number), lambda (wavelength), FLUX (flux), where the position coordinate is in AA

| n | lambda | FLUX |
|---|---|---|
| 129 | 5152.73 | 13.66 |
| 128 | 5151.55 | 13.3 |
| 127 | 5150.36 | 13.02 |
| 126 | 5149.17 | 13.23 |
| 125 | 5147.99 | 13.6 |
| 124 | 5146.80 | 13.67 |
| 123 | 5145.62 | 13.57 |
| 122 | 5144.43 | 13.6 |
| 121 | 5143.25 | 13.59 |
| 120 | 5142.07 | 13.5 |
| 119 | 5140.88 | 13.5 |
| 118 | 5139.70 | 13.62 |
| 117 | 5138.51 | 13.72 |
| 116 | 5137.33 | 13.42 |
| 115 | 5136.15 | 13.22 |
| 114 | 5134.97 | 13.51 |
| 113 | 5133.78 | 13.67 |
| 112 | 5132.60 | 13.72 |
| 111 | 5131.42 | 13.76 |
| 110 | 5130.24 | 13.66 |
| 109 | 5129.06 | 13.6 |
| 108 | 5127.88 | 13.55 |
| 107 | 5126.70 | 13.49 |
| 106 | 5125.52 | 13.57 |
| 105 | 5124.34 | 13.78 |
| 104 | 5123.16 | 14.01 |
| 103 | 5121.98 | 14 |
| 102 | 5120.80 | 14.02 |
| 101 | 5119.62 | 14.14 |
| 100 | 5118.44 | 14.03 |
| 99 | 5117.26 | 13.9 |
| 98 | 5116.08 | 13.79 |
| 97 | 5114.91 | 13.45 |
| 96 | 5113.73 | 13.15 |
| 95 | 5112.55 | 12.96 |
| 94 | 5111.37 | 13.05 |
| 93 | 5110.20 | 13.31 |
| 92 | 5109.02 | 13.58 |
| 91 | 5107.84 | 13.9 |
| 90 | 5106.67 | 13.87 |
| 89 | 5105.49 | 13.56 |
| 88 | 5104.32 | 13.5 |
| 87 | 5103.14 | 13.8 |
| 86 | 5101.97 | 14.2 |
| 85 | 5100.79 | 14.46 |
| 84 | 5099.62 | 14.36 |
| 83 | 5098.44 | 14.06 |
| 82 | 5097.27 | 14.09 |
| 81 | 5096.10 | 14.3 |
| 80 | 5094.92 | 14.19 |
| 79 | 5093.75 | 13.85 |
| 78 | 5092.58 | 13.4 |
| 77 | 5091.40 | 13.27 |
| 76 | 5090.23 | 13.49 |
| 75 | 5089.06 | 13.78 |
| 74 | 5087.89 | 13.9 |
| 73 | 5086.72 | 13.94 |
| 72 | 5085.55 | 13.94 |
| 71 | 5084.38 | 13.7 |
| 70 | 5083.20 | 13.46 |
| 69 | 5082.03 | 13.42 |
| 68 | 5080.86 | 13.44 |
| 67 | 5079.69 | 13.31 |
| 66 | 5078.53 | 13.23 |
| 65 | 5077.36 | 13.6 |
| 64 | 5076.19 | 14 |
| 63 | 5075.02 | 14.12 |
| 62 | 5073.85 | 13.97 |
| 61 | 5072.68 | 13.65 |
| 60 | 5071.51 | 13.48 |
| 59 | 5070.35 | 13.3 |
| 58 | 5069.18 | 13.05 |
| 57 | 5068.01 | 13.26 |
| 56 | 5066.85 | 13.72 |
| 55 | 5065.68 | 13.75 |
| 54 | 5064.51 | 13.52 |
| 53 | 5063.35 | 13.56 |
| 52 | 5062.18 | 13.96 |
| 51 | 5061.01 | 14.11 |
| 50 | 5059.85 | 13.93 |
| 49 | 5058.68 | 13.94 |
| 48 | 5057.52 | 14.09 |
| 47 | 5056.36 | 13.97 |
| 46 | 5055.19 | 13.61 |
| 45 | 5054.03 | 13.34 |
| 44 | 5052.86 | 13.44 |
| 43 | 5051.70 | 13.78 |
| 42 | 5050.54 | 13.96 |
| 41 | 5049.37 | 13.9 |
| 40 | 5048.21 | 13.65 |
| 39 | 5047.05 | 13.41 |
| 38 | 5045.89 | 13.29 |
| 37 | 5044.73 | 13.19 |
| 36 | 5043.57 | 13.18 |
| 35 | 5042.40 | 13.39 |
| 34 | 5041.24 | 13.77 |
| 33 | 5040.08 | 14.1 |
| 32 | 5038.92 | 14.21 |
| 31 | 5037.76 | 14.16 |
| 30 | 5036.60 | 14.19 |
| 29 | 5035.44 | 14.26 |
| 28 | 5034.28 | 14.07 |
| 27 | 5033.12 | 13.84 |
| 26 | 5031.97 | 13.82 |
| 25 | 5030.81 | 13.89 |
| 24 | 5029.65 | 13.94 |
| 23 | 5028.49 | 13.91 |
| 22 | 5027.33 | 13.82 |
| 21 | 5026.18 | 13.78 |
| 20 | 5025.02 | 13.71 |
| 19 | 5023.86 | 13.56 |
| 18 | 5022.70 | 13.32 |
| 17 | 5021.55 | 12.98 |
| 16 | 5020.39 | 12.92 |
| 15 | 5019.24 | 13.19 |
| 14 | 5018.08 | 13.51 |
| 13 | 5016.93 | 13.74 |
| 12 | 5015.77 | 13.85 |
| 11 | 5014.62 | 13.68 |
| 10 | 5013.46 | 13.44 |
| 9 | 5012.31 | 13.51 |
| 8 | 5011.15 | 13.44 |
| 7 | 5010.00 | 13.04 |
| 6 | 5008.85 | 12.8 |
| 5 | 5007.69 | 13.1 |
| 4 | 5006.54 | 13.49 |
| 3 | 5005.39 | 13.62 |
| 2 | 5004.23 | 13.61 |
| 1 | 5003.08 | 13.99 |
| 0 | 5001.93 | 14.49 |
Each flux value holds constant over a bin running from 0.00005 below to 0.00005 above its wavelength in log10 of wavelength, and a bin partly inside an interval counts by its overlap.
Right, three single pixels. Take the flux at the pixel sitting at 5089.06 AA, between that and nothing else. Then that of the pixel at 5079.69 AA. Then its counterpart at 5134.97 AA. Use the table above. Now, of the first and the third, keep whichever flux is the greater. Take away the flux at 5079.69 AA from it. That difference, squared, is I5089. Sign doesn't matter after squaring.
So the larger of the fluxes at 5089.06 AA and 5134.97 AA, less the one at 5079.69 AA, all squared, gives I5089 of 0.22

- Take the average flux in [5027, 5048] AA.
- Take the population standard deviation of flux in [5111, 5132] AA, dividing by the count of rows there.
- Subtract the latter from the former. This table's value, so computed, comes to 13.46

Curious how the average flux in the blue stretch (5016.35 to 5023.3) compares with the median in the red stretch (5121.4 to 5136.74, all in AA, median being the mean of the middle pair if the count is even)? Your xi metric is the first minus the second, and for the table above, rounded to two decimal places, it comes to -0.38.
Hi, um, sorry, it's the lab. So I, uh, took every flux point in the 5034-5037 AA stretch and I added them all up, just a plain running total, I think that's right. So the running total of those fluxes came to 42.5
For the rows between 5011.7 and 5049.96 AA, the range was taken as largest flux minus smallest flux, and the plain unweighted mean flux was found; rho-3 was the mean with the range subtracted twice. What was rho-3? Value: 11.0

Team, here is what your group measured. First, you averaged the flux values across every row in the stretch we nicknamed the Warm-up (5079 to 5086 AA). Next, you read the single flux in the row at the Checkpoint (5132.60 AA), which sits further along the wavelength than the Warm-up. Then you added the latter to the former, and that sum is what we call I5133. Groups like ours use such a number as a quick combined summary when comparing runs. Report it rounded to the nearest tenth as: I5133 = 27.3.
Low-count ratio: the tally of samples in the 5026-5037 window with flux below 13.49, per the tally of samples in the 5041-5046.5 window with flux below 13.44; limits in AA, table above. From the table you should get 0.00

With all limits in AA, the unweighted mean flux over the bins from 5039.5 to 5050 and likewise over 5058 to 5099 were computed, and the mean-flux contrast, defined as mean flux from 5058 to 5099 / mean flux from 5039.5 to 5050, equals 1.012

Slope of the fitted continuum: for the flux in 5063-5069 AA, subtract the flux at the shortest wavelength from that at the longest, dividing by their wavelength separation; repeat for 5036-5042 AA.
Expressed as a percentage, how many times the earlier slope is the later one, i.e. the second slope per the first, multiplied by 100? 141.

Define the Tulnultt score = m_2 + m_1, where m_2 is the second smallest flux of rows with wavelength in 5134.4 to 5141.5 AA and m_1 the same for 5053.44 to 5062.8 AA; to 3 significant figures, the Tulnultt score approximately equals 27.0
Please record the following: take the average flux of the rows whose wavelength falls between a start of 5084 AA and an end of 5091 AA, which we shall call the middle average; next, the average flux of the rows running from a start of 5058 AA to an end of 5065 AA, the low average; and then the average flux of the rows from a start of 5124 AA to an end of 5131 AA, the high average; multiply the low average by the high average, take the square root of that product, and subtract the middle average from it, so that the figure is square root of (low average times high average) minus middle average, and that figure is -0.07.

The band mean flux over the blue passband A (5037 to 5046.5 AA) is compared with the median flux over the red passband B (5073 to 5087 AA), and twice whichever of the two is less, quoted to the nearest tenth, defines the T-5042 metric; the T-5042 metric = 27.3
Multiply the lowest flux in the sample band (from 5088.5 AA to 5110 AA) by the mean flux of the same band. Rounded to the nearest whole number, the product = 184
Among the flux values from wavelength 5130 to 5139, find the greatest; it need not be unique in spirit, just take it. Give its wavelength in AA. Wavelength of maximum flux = 5131.42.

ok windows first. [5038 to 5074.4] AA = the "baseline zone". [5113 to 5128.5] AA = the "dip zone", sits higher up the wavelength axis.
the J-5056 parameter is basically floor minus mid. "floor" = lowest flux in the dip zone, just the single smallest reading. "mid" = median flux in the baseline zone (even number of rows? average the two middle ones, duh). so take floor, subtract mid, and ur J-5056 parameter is -0.50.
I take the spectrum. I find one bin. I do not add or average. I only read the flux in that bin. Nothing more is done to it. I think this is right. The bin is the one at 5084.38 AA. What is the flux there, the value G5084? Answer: 13.7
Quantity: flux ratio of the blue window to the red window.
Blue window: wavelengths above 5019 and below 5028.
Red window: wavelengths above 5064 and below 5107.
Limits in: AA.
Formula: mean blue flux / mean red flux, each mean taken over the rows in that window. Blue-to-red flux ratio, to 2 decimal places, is 0.98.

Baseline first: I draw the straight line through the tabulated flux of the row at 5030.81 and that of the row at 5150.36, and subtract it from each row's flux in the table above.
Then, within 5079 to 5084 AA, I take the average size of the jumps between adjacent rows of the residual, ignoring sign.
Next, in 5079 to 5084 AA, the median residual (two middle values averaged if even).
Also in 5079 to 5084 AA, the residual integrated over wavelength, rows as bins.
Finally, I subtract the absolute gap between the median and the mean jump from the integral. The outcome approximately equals -0.7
